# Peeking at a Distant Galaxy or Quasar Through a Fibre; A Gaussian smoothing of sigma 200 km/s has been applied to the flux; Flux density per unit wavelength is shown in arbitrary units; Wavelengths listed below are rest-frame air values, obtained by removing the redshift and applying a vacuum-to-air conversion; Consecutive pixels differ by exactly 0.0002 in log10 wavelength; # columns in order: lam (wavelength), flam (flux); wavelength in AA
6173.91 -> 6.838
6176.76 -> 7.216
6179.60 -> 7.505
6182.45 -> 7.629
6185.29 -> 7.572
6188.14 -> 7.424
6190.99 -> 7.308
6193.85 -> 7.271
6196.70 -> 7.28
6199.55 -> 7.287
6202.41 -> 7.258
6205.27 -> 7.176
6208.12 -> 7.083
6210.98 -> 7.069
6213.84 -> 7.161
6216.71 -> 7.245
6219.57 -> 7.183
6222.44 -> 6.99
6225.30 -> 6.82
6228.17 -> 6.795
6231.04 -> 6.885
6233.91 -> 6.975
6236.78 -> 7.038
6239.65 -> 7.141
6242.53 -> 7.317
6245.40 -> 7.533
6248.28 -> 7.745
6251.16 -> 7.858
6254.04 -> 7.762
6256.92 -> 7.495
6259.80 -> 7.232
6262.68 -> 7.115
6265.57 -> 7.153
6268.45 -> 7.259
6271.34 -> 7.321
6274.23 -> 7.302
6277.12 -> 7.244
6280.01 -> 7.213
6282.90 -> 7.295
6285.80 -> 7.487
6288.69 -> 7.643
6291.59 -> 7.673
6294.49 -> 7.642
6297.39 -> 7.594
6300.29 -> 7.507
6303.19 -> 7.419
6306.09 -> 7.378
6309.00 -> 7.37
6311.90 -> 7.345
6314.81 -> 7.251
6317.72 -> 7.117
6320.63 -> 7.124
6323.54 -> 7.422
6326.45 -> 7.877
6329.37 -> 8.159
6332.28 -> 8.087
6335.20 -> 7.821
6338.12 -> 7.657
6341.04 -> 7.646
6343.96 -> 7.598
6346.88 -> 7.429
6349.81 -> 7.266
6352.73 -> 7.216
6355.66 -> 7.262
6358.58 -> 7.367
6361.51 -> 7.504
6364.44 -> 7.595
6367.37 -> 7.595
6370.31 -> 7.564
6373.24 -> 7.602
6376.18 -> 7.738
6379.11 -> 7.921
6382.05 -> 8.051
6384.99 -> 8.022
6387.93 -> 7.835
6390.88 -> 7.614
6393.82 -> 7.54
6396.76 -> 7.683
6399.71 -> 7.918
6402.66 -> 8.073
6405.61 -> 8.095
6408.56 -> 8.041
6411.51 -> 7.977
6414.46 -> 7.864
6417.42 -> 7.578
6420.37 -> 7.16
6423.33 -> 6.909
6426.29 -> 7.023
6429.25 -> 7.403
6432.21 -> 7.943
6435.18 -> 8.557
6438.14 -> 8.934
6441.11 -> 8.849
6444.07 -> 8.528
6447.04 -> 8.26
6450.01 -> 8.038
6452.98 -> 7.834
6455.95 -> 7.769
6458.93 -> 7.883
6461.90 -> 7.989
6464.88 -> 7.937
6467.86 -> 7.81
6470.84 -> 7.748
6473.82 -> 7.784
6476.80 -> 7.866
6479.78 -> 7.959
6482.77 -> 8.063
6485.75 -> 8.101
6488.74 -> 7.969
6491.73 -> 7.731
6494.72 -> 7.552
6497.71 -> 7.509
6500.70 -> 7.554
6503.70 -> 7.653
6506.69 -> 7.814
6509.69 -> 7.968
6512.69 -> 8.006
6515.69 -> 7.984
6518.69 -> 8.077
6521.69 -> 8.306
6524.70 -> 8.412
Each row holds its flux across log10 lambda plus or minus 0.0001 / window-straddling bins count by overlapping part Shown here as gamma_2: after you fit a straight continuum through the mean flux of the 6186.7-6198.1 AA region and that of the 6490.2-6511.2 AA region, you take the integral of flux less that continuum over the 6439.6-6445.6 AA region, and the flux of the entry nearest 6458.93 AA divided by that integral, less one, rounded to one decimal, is 0.2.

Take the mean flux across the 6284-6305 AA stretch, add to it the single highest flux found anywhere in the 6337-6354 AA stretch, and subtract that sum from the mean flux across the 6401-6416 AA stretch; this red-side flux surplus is -7.21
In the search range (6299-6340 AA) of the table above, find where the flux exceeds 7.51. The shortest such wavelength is 6326.45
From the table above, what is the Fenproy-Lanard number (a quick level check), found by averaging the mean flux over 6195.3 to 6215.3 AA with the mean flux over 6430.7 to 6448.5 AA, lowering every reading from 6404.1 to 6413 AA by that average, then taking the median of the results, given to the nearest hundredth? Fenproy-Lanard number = 0.19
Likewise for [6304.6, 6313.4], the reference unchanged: -0.48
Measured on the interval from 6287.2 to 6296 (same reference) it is -0.21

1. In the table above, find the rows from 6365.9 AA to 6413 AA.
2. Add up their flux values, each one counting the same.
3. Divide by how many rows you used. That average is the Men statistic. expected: 7.8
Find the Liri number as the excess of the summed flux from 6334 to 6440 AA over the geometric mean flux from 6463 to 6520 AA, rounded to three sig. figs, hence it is 269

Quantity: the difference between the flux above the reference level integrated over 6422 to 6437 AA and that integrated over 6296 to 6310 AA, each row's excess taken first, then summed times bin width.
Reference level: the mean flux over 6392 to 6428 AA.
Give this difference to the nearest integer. 2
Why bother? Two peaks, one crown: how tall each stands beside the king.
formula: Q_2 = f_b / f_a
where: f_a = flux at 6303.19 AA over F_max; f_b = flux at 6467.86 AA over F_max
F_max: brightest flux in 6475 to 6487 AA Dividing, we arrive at 1.05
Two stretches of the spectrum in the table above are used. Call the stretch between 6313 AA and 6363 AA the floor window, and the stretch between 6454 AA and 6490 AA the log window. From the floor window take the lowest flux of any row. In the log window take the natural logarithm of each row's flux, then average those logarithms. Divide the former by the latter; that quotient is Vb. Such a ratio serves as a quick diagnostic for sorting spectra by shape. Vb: 3.44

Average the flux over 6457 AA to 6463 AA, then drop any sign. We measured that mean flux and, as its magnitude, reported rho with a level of 7.9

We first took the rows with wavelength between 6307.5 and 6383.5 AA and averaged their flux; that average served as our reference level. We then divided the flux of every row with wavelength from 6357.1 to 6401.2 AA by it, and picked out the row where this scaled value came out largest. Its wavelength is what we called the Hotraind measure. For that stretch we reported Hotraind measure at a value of 6382.05 AA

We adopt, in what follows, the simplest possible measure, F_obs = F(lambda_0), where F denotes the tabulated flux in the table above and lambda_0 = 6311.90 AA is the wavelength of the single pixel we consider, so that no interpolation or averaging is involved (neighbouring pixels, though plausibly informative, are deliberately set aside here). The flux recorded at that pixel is 7.345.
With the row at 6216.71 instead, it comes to 7.245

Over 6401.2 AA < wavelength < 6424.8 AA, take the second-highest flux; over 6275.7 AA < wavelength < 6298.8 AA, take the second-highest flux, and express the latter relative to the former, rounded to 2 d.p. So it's 0.95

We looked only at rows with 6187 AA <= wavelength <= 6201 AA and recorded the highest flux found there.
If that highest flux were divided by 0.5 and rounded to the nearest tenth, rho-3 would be 14.8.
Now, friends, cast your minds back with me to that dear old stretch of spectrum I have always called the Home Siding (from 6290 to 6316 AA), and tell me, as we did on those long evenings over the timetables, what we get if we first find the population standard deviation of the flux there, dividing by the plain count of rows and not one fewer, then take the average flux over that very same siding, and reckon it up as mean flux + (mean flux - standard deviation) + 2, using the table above 16.8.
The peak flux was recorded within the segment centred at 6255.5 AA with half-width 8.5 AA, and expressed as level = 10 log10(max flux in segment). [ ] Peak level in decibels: 8.95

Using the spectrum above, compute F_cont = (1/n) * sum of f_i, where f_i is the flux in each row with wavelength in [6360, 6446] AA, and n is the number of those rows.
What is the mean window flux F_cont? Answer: 7.83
